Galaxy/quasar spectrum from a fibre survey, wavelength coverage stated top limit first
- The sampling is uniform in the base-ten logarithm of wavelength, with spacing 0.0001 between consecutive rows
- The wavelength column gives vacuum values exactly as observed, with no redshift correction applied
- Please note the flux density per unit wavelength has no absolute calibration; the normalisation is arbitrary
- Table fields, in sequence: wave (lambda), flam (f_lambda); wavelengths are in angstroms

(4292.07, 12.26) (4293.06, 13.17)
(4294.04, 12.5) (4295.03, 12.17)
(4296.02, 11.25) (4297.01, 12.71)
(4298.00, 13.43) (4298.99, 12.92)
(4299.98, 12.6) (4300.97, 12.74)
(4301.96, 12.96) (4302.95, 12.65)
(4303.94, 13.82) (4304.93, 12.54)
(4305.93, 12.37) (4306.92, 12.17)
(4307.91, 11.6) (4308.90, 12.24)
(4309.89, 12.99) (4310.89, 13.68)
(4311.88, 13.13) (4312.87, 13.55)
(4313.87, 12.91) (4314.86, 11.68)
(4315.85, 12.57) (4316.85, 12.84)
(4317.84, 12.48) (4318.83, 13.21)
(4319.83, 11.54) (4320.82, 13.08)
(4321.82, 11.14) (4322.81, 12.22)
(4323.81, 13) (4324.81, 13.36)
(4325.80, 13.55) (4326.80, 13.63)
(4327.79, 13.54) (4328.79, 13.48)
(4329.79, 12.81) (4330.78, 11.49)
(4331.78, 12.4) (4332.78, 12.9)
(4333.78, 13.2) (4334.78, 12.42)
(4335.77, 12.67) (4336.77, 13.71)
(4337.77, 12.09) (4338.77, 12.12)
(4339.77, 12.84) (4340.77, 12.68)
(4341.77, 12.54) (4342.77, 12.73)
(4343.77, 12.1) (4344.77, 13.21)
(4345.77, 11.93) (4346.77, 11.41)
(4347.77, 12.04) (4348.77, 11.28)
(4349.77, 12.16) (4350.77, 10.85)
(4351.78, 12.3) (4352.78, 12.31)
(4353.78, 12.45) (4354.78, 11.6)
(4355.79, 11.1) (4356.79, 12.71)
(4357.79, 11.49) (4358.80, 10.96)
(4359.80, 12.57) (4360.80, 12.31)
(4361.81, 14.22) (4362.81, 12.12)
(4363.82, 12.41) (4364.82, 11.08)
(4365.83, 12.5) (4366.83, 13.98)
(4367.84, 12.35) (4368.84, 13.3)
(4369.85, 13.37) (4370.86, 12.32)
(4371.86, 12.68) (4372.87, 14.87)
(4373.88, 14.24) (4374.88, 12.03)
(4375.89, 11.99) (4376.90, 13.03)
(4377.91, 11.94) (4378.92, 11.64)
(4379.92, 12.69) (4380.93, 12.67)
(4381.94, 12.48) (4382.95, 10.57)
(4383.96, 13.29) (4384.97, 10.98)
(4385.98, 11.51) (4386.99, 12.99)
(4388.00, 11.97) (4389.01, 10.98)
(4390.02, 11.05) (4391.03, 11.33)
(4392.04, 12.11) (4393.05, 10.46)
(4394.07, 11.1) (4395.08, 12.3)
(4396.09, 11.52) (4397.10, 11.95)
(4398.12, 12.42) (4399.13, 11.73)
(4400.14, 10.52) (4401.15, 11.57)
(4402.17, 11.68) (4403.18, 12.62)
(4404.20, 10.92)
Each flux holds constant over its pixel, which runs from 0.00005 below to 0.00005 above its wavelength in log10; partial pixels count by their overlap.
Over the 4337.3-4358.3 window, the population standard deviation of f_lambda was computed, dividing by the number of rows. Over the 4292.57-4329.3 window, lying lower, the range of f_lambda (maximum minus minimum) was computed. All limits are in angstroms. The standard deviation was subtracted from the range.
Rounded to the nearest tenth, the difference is 2.1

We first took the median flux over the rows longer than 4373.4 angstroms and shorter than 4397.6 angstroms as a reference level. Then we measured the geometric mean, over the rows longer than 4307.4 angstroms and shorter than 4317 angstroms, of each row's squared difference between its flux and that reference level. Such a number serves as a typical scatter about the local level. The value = 0.5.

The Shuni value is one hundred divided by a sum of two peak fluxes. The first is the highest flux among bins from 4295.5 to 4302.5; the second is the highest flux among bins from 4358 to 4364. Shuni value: 3.62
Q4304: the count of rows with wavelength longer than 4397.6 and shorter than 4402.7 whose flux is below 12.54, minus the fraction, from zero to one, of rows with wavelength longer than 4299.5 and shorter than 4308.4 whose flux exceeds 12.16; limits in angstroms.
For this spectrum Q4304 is 4.1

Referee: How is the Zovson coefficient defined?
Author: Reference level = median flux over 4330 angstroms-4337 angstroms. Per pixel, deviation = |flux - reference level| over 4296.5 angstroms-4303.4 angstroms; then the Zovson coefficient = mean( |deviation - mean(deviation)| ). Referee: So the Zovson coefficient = 0.188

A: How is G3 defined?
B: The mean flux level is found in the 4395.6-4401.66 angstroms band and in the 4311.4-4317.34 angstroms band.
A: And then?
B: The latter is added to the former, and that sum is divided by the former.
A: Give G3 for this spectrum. 2.10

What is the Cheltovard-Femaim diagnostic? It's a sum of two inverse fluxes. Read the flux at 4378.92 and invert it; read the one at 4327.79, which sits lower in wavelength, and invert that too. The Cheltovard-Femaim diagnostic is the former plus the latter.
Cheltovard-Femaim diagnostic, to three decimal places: 0.160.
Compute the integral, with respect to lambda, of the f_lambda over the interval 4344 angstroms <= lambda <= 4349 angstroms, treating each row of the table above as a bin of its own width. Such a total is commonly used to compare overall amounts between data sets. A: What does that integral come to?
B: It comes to 60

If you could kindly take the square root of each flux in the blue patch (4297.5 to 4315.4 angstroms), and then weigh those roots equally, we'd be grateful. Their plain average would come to 3.573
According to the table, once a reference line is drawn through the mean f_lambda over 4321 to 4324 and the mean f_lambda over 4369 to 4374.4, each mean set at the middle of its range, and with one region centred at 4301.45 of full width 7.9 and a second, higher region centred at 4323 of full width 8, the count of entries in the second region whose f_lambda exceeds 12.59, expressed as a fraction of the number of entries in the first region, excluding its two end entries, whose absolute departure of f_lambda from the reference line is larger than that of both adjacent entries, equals 2.5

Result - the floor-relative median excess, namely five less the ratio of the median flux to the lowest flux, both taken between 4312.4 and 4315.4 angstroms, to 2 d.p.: 3.89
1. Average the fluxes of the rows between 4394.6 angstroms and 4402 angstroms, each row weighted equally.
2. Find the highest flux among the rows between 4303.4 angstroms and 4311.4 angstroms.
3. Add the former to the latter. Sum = 25.5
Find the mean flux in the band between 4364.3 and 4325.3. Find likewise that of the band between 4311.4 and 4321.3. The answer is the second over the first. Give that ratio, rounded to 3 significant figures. 1.02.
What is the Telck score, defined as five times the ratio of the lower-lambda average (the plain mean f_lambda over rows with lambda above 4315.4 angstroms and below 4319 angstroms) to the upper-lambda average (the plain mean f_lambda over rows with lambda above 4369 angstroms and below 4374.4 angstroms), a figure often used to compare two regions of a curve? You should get 4.73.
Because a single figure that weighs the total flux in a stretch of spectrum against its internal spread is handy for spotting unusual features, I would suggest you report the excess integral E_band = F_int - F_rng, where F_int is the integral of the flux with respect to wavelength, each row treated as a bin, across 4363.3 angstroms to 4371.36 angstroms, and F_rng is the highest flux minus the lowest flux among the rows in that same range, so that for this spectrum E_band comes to 99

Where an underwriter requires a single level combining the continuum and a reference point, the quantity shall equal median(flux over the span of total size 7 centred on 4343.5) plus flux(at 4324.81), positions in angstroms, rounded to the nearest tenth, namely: 25.9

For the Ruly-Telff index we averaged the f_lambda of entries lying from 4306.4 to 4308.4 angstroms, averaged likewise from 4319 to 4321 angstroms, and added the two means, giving 24.2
